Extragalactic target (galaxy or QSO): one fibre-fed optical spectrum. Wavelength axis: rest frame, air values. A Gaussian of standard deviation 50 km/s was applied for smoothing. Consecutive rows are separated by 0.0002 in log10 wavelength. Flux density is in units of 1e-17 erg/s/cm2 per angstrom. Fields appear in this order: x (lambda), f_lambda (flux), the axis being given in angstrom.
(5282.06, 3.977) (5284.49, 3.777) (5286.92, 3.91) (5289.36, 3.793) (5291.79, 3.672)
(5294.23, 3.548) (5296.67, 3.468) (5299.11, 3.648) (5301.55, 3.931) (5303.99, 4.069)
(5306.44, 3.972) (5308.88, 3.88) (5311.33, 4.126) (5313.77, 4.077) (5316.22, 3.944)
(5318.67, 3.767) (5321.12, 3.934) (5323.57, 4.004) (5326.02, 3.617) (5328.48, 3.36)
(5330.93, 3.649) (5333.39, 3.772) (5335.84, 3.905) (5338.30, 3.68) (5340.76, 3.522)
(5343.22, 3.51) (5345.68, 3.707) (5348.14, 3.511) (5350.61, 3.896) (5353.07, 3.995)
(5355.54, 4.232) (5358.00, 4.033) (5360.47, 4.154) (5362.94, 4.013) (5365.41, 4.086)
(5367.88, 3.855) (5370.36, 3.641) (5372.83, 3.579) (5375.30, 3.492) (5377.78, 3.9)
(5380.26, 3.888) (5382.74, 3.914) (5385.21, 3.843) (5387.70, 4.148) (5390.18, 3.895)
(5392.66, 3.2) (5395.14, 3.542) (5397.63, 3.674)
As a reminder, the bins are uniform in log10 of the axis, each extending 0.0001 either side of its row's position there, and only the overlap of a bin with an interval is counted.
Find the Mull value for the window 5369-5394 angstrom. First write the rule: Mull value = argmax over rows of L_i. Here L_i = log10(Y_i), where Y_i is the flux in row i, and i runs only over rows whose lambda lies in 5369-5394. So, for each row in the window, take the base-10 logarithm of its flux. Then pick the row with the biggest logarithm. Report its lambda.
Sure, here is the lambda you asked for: 5387.70 angstrom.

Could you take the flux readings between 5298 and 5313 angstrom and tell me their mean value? 3.94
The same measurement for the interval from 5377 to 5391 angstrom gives 3.93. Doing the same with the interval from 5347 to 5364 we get 3.98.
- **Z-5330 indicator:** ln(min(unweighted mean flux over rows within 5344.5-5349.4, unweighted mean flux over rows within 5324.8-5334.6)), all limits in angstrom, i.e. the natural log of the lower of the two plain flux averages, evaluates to 1.28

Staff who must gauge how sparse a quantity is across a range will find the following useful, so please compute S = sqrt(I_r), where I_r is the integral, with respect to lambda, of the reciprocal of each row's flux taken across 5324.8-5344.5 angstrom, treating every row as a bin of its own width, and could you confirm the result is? 2.3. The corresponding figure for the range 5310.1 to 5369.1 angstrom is 3.9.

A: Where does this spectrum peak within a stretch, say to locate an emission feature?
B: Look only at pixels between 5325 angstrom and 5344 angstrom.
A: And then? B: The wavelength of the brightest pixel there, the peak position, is 5335.84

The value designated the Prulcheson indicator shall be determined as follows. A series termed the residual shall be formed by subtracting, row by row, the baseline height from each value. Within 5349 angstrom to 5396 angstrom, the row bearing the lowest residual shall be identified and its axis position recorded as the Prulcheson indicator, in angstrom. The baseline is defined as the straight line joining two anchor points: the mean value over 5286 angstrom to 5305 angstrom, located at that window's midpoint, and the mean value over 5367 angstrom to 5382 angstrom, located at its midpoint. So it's 5392.66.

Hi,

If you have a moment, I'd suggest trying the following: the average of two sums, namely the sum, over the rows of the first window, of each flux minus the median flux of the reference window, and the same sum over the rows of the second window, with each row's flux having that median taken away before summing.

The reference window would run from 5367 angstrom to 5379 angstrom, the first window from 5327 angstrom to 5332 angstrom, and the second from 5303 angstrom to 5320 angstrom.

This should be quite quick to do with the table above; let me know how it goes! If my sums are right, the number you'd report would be 1.0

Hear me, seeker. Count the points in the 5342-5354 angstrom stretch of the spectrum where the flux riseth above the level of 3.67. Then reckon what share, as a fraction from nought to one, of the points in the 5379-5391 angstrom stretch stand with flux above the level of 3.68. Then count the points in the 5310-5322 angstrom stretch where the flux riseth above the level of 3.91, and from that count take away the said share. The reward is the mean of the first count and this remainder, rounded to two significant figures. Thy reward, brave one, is 3.0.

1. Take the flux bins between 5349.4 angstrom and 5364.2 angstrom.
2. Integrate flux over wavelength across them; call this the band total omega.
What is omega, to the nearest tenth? 60.0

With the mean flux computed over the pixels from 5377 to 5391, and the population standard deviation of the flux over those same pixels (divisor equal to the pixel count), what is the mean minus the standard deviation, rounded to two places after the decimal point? 3.83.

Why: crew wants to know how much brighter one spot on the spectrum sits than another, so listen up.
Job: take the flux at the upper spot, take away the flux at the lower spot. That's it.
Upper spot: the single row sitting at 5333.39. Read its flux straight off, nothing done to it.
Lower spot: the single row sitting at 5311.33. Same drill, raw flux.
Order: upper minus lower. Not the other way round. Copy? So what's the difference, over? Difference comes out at -0.35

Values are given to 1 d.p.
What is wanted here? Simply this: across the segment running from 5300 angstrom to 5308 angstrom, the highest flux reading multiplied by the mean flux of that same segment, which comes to 16.2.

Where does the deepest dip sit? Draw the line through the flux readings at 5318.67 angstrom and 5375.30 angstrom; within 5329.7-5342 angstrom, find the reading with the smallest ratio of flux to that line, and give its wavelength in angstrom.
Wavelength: 5340.76 angstrom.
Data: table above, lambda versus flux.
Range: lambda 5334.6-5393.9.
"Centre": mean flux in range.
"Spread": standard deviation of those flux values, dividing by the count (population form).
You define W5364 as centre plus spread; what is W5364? 4.07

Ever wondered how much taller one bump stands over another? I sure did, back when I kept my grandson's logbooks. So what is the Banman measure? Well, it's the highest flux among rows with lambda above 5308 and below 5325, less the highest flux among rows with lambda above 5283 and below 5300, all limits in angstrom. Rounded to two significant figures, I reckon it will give 0.22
